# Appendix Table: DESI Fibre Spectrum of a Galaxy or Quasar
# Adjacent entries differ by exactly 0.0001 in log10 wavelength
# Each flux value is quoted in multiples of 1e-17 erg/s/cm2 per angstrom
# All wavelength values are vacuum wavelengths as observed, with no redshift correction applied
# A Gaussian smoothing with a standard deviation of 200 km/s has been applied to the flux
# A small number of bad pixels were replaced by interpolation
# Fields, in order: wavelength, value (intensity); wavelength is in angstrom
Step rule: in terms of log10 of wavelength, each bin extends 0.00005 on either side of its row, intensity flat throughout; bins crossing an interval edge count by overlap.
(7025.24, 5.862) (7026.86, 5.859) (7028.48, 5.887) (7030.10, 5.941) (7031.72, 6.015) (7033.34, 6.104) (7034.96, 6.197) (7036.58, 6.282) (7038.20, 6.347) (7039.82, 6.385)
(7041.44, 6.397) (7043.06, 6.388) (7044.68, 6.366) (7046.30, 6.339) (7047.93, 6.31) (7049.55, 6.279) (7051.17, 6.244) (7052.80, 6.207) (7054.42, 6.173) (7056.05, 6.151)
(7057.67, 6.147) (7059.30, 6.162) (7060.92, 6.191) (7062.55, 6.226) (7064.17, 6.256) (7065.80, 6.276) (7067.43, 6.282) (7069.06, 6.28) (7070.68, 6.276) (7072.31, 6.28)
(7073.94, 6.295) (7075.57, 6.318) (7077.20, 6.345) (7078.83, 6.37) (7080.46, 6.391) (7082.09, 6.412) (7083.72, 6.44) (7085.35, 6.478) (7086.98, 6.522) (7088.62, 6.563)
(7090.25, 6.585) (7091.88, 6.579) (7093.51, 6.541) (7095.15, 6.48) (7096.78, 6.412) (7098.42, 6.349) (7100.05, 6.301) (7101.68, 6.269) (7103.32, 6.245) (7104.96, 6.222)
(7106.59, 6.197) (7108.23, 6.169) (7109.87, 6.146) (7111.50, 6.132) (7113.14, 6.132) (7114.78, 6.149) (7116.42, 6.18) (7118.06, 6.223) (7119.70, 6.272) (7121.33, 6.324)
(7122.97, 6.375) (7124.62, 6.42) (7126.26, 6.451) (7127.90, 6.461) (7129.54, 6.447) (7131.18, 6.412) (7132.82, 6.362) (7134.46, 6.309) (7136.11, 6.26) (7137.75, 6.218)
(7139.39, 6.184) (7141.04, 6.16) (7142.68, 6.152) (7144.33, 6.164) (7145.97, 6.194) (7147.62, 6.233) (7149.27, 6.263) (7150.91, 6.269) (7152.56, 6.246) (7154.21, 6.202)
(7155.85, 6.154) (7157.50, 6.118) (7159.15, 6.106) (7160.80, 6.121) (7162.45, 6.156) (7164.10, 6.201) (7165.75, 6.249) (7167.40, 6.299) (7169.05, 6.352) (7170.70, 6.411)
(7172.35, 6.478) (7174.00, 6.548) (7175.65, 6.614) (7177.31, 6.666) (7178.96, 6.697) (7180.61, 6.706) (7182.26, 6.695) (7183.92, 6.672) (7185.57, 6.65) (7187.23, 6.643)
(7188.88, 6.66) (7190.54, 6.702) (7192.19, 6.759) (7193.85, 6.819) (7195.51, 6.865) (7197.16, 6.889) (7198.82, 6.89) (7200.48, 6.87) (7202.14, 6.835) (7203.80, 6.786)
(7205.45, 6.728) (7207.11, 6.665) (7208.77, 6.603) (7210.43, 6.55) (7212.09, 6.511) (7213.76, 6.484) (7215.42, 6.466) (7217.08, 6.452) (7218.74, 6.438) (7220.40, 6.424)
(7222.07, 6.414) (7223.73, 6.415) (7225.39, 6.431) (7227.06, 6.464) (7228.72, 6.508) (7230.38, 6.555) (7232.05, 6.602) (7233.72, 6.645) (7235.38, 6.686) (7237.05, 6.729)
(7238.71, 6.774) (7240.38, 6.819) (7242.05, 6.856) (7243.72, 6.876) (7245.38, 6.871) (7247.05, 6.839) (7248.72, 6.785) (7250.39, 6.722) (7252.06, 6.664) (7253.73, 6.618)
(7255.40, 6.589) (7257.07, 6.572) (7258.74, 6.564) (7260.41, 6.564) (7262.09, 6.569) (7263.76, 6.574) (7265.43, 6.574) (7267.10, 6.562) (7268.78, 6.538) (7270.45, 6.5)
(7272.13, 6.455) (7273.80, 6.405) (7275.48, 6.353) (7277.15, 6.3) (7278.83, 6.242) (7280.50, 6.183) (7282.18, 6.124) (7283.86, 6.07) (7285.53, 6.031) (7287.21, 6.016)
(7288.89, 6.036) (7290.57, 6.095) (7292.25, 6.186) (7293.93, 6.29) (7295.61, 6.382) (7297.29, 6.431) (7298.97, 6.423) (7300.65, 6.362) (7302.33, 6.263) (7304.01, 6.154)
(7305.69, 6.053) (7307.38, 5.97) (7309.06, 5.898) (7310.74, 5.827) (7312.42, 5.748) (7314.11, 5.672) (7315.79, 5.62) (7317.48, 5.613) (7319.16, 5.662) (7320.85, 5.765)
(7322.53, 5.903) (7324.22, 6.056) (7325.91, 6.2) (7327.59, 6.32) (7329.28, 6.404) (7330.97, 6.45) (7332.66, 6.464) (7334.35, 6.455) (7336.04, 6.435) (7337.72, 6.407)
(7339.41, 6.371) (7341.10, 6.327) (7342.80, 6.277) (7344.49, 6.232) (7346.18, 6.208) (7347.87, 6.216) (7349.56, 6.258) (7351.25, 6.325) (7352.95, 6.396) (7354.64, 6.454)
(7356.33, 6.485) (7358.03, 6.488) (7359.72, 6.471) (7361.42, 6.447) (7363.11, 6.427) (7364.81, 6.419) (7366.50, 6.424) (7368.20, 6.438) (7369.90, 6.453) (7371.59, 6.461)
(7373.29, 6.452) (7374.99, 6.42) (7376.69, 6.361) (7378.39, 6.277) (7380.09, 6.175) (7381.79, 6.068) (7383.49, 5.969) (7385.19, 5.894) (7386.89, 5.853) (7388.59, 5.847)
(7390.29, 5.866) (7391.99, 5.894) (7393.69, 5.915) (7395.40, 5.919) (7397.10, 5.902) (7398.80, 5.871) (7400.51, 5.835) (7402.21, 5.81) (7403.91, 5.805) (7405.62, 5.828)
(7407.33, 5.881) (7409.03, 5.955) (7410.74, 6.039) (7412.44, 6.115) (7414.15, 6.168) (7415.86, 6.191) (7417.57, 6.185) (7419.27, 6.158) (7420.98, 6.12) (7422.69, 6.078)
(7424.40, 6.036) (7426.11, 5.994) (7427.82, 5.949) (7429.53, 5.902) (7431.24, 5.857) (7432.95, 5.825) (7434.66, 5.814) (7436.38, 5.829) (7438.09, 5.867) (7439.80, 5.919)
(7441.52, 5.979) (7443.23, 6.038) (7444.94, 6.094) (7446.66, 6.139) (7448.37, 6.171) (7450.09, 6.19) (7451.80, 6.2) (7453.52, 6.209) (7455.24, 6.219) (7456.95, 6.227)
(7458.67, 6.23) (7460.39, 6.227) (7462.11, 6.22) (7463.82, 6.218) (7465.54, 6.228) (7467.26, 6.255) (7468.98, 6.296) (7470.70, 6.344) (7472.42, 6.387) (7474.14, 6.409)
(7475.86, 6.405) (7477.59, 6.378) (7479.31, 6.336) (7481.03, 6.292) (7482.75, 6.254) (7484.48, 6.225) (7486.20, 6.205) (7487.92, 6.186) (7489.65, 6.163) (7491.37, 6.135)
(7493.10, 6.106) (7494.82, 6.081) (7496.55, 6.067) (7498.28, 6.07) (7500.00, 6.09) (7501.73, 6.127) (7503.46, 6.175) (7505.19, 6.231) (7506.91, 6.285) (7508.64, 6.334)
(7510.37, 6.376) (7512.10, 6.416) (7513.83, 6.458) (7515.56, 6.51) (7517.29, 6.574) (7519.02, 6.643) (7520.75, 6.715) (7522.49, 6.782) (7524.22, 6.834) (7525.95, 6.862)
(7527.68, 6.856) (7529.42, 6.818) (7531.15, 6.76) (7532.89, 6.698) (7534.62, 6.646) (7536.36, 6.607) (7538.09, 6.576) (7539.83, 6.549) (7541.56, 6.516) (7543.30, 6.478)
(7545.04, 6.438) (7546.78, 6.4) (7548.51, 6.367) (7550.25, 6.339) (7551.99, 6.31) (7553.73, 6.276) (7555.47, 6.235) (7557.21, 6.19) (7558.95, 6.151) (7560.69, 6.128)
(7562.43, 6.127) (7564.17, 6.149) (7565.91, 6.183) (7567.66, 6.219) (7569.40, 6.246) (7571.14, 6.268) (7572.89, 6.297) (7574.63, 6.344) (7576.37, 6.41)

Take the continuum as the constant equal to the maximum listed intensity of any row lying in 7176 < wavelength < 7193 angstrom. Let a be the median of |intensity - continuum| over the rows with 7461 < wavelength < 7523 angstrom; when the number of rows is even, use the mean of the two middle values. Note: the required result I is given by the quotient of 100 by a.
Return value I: 204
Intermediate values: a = 0.49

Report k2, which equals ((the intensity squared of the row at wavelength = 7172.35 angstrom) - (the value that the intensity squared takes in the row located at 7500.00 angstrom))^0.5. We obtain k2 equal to 2.2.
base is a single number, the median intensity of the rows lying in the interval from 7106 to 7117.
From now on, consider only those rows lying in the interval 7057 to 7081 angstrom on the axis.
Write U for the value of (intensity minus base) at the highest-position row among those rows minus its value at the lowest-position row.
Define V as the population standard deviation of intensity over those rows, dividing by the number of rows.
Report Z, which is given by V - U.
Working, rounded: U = 0.2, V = 0.068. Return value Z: -0.18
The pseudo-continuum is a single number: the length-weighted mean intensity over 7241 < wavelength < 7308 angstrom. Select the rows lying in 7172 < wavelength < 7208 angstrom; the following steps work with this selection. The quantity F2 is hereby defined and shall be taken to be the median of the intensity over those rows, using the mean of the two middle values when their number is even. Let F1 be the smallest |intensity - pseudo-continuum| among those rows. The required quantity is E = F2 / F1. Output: 112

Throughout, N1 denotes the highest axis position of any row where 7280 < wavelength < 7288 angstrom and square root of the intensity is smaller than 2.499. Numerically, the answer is 7287.21 angstrom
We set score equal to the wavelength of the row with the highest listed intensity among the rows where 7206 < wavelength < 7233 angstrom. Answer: 7207.11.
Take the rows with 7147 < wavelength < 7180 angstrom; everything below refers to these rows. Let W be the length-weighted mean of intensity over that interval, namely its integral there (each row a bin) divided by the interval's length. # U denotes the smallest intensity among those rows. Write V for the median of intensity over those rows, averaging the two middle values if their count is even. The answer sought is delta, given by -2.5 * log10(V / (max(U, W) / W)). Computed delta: -1.99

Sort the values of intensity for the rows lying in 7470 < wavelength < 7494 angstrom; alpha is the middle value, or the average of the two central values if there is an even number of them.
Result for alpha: 6.273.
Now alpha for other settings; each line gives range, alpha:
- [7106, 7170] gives 6.218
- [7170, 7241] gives 6.650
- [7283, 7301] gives 6.186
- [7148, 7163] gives 6.156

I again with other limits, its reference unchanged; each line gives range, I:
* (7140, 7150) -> 172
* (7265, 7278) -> 355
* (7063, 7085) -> 216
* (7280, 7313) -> 154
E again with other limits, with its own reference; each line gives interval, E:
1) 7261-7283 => 491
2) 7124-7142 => 3456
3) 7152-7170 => 94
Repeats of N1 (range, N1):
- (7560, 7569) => 7567.66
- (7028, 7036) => 7034.96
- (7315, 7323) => 7322.53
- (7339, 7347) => 7346.18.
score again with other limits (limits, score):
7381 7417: 7415.86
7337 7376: 7358.03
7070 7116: 7090.25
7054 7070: 7067.43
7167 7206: 7198.82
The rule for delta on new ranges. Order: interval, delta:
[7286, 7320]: -1.95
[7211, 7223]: -2.02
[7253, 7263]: -2.04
